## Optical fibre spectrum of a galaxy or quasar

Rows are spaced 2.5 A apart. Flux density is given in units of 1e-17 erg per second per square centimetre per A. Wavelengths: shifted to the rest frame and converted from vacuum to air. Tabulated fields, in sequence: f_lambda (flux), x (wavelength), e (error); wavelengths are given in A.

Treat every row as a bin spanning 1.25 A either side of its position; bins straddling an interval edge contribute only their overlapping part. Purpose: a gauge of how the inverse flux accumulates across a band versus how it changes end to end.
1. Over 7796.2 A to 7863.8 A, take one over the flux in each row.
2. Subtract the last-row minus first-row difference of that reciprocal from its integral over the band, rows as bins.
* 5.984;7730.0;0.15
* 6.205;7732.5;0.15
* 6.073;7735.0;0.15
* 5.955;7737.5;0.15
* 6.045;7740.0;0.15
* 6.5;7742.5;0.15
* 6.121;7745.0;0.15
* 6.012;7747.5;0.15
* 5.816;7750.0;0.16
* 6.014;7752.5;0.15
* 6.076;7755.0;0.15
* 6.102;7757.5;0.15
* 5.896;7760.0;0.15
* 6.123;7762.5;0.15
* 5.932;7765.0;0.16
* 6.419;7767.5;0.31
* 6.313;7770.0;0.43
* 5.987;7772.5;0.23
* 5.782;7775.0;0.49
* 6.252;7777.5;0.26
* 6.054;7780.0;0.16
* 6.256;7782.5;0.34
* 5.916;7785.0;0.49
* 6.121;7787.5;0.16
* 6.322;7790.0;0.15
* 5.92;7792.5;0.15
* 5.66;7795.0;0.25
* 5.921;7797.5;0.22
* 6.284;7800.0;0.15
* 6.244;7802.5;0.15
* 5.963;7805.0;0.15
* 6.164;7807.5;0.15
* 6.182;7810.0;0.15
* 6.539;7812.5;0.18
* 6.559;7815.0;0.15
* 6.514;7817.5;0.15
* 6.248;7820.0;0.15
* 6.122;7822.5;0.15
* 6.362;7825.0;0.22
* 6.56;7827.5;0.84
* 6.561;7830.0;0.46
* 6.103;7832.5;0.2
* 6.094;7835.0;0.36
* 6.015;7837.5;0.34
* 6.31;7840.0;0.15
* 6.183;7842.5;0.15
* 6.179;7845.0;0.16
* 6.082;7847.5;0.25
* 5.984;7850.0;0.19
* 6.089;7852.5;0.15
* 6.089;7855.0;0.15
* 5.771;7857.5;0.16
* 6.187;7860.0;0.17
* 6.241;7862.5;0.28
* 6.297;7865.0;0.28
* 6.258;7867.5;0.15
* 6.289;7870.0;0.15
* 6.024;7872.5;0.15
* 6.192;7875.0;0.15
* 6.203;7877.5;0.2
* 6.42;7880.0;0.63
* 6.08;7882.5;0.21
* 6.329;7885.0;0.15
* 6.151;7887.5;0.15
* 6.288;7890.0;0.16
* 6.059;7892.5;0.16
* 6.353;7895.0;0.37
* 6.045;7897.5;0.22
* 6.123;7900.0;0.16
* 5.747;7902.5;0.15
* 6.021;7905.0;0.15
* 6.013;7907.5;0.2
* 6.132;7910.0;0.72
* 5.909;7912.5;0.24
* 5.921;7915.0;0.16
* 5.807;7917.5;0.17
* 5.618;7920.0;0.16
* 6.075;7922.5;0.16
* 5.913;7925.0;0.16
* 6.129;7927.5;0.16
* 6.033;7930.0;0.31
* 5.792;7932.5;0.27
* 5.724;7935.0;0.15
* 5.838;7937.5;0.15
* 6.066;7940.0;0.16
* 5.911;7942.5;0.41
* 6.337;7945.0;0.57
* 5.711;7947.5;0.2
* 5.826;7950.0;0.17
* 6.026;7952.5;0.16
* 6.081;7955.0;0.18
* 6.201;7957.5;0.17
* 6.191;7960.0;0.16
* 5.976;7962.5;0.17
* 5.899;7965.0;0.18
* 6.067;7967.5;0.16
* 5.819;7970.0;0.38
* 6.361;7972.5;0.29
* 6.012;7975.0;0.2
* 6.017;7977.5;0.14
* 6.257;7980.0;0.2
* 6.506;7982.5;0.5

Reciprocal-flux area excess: 10.9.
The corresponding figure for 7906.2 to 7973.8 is 11.3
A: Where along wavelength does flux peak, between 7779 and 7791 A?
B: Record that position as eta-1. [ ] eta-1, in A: 7790.0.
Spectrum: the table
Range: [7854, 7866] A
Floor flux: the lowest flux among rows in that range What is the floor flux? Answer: 5.771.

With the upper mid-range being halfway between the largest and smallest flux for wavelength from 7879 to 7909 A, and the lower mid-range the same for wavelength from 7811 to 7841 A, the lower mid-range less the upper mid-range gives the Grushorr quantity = 0.2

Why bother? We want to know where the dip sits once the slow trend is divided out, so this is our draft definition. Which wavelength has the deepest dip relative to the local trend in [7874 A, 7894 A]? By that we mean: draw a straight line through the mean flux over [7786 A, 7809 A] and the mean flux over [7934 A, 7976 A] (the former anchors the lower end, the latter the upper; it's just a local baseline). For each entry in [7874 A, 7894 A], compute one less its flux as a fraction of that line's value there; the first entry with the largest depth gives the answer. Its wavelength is 7892.5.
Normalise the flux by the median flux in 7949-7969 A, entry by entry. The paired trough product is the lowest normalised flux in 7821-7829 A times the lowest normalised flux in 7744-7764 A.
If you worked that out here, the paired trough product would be 0.97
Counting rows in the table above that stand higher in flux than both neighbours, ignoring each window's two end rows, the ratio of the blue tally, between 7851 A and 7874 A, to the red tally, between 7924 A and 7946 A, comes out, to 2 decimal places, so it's 1.00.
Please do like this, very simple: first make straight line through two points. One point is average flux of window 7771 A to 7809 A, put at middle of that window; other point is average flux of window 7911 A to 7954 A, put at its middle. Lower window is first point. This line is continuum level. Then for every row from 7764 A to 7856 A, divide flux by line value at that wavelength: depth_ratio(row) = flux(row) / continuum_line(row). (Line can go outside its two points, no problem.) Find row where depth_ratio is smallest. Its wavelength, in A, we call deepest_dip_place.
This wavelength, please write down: 7795.0 A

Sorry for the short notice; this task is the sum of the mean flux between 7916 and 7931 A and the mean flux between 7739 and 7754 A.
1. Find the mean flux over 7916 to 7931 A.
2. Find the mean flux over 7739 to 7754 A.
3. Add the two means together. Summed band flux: 12.0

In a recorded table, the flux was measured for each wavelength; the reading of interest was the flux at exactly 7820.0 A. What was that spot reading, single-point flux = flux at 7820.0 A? 6.248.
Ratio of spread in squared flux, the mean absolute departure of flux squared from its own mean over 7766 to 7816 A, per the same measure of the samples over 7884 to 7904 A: 1.37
